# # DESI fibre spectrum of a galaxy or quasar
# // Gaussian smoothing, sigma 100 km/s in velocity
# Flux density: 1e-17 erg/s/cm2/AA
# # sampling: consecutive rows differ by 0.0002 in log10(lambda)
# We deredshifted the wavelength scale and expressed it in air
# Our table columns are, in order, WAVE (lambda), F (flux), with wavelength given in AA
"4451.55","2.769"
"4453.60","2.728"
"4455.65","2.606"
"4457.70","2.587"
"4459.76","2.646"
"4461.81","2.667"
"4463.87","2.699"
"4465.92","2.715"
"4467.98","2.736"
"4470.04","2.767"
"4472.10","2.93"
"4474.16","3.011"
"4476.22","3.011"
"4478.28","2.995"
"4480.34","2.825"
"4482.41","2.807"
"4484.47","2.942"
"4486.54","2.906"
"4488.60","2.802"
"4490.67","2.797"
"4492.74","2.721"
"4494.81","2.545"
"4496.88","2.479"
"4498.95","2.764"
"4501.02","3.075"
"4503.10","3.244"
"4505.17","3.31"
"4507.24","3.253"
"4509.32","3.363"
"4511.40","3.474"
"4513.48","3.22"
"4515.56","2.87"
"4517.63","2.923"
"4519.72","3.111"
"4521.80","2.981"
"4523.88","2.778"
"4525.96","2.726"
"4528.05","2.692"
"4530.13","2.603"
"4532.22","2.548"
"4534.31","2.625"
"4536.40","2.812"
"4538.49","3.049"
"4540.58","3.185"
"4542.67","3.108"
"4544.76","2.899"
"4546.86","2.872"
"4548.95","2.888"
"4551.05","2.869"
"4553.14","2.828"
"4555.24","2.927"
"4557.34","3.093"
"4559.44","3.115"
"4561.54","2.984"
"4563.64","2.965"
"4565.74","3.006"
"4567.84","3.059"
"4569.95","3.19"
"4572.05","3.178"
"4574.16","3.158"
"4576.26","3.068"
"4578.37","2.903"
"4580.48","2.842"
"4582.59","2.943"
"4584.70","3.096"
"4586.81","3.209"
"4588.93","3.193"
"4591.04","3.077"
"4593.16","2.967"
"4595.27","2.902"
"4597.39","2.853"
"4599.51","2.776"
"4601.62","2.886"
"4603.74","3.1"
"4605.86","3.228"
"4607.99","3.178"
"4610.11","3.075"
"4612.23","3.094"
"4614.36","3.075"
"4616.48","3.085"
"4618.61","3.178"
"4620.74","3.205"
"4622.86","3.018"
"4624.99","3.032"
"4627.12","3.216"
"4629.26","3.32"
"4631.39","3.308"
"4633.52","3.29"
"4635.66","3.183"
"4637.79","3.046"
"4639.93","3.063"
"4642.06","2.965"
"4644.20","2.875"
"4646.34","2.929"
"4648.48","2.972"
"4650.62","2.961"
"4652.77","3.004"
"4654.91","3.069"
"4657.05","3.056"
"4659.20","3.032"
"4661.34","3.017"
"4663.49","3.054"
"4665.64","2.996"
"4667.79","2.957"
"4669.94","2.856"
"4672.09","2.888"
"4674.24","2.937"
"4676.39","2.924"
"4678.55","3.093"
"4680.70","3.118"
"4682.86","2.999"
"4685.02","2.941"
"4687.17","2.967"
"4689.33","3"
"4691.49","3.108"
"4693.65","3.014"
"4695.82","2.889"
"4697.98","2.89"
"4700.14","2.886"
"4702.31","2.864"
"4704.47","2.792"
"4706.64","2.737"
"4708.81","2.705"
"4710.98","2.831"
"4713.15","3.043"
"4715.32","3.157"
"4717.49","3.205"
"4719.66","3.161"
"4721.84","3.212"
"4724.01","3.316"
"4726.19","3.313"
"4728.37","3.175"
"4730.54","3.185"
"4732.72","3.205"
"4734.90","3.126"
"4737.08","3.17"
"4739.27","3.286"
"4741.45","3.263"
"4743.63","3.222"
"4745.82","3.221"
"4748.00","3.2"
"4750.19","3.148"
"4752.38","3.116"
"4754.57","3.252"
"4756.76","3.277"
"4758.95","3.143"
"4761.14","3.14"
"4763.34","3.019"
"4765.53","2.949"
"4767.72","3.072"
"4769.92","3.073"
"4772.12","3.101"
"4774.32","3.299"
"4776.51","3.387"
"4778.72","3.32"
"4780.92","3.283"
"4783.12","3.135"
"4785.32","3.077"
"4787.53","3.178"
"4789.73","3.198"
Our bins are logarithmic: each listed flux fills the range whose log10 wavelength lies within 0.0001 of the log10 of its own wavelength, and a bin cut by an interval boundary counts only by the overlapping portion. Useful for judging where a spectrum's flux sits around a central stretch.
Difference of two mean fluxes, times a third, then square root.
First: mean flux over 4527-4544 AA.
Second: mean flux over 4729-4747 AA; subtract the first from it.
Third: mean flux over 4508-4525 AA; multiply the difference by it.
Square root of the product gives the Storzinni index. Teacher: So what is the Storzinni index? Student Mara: 1.1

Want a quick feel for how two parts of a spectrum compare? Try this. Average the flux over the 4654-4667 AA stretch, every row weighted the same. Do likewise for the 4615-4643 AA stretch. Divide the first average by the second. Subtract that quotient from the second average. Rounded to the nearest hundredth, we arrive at 2.18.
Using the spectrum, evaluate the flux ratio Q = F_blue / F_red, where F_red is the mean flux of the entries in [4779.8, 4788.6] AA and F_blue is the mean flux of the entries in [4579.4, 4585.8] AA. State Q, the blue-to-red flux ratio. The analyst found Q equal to 0.93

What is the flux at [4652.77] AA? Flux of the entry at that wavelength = 3.004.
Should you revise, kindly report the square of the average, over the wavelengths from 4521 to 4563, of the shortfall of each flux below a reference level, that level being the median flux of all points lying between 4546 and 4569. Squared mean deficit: 0.01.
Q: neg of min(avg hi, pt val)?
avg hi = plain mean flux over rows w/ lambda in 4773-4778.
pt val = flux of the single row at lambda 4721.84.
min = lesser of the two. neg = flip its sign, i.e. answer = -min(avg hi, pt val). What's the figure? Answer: -3.2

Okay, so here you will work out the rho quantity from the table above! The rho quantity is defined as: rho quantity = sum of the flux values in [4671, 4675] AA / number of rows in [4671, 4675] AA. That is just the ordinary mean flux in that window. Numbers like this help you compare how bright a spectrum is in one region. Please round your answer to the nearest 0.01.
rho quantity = 2.91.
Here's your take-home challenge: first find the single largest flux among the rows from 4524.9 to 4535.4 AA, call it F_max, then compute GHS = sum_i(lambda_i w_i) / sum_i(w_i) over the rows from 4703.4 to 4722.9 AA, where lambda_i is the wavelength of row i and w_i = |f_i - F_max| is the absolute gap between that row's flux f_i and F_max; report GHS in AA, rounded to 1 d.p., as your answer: 4717.0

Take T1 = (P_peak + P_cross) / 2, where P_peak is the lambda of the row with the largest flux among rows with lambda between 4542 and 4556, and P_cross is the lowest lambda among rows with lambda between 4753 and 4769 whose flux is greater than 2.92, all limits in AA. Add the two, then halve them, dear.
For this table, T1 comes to 4648.6 AA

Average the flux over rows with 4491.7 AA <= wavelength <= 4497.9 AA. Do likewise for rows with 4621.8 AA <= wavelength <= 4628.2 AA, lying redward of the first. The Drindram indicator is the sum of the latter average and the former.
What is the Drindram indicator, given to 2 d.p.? 5.67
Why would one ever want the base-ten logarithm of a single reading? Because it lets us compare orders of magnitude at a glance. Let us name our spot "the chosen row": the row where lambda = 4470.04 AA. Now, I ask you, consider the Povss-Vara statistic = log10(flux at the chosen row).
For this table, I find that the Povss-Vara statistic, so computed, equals 0.442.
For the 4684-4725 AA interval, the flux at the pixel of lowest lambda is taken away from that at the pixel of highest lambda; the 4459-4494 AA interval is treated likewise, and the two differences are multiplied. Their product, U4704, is 0.028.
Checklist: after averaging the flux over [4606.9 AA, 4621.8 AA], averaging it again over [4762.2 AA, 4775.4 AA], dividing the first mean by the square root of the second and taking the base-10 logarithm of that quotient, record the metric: 0.250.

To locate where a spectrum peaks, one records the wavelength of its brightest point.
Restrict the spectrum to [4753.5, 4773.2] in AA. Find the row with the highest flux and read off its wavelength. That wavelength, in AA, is 4756.76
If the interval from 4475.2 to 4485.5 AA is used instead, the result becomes 4476.22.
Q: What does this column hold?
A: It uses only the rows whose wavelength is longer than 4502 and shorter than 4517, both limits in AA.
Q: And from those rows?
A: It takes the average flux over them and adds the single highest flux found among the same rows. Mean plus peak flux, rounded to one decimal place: 6.7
